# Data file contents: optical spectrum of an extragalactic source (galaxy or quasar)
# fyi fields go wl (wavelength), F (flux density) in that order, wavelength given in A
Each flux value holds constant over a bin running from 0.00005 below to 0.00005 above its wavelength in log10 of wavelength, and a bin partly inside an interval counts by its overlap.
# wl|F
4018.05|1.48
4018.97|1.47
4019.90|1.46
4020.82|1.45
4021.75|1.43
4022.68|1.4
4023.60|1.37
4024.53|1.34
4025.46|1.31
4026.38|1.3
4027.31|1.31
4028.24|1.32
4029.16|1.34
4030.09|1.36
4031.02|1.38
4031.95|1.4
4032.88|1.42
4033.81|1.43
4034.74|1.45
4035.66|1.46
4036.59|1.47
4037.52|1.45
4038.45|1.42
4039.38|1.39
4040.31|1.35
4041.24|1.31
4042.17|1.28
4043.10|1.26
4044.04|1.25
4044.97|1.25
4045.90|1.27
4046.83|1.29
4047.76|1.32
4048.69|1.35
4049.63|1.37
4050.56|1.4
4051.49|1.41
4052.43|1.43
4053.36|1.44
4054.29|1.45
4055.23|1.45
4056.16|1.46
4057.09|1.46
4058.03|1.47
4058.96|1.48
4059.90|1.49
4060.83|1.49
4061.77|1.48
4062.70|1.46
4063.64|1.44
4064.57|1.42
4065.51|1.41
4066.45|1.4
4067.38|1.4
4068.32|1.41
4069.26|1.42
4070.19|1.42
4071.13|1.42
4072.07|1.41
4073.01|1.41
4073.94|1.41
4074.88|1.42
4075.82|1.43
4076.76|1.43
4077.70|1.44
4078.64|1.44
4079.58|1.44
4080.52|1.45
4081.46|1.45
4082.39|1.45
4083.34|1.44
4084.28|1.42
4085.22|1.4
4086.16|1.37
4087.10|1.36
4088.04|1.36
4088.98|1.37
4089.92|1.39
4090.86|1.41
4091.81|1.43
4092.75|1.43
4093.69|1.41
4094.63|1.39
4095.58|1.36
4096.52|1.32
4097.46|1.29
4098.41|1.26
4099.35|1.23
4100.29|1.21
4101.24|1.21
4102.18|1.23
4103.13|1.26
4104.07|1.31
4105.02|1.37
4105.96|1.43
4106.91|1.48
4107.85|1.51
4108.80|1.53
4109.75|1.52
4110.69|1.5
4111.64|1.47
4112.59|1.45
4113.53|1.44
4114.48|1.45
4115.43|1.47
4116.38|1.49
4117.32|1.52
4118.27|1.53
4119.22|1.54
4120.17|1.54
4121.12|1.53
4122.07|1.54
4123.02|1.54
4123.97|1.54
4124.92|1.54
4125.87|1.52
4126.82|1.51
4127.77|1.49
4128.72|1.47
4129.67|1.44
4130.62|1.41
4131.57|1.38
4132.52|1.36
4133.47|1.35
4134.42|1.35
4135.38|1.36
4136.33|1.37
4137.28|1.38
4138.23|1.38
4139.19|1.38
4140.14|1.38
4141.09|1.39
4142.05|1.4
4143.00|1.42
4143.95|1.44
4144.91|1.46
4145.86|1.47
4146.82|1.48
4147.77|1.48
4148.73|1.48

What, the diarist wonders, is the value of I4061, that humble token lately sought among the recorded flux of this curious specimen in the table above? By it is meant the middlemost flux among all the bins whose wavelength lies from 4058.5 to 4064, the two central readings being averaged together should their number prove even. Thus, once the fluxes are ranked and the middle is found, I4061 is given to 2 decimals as 1.48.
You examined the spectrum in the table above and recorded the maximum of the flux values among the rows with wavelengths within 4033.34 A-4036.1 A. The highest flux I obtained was 1.46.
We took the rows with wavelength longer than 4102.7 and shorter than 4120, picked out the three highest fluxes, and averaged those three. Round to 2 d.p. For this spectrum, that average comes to 1.53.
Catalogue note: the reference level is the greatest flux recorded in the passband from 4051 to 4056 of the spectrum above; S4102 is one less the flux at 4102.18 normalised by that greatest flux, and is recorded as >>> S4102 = 0.15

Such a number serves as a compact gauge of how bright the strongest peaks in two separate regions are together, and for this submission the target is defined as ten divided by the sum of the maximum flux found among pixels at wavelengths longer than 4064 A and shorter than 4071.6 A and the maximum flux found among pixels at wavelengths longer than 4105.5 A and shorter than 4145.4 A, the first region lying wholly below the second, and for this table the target 3.38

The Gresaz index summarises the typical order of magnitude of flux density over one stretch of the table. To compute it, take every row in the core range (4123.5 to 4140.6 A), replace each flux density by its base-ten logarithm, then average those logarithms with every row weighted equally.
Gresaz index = 0.153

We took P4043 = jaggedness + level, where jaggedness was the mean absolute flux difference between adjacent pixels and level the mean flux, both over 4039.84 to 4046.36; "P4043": 1.30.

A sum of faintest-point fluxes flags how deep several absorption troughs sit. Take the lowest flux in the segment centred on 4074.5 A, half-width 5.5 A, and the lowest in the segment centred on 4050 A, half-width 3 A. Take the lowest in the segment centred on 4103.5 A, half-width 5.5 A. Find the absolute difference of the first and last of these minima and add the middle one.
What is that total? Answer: 1.52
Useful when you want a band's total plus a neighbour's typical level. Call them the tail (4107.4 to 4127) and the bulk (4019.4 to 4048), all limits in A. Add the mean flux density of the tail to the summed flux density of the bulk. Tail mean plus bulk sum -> 44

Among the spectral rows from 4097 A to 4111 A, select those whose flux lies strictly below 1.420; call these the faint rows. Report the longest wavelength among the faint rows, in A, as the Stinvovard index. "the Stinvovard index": 4105.02 A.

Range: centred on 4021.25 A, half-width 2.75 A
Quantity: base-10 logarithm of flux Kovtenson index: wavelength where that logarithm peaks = 4018.97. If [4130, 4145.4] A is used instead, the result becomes 4144.91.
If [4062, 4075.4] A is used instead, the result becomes 4062.70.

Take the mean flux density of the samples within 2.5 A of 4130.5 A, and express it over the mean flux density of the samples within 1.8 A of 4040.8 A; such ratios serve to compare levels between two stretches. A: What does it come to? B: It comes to 1.06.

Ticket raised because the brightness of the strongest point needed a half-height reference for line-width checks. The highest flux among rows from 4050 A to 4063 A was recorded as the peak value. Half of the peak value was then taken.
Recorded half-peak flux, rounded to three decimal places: 0.745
